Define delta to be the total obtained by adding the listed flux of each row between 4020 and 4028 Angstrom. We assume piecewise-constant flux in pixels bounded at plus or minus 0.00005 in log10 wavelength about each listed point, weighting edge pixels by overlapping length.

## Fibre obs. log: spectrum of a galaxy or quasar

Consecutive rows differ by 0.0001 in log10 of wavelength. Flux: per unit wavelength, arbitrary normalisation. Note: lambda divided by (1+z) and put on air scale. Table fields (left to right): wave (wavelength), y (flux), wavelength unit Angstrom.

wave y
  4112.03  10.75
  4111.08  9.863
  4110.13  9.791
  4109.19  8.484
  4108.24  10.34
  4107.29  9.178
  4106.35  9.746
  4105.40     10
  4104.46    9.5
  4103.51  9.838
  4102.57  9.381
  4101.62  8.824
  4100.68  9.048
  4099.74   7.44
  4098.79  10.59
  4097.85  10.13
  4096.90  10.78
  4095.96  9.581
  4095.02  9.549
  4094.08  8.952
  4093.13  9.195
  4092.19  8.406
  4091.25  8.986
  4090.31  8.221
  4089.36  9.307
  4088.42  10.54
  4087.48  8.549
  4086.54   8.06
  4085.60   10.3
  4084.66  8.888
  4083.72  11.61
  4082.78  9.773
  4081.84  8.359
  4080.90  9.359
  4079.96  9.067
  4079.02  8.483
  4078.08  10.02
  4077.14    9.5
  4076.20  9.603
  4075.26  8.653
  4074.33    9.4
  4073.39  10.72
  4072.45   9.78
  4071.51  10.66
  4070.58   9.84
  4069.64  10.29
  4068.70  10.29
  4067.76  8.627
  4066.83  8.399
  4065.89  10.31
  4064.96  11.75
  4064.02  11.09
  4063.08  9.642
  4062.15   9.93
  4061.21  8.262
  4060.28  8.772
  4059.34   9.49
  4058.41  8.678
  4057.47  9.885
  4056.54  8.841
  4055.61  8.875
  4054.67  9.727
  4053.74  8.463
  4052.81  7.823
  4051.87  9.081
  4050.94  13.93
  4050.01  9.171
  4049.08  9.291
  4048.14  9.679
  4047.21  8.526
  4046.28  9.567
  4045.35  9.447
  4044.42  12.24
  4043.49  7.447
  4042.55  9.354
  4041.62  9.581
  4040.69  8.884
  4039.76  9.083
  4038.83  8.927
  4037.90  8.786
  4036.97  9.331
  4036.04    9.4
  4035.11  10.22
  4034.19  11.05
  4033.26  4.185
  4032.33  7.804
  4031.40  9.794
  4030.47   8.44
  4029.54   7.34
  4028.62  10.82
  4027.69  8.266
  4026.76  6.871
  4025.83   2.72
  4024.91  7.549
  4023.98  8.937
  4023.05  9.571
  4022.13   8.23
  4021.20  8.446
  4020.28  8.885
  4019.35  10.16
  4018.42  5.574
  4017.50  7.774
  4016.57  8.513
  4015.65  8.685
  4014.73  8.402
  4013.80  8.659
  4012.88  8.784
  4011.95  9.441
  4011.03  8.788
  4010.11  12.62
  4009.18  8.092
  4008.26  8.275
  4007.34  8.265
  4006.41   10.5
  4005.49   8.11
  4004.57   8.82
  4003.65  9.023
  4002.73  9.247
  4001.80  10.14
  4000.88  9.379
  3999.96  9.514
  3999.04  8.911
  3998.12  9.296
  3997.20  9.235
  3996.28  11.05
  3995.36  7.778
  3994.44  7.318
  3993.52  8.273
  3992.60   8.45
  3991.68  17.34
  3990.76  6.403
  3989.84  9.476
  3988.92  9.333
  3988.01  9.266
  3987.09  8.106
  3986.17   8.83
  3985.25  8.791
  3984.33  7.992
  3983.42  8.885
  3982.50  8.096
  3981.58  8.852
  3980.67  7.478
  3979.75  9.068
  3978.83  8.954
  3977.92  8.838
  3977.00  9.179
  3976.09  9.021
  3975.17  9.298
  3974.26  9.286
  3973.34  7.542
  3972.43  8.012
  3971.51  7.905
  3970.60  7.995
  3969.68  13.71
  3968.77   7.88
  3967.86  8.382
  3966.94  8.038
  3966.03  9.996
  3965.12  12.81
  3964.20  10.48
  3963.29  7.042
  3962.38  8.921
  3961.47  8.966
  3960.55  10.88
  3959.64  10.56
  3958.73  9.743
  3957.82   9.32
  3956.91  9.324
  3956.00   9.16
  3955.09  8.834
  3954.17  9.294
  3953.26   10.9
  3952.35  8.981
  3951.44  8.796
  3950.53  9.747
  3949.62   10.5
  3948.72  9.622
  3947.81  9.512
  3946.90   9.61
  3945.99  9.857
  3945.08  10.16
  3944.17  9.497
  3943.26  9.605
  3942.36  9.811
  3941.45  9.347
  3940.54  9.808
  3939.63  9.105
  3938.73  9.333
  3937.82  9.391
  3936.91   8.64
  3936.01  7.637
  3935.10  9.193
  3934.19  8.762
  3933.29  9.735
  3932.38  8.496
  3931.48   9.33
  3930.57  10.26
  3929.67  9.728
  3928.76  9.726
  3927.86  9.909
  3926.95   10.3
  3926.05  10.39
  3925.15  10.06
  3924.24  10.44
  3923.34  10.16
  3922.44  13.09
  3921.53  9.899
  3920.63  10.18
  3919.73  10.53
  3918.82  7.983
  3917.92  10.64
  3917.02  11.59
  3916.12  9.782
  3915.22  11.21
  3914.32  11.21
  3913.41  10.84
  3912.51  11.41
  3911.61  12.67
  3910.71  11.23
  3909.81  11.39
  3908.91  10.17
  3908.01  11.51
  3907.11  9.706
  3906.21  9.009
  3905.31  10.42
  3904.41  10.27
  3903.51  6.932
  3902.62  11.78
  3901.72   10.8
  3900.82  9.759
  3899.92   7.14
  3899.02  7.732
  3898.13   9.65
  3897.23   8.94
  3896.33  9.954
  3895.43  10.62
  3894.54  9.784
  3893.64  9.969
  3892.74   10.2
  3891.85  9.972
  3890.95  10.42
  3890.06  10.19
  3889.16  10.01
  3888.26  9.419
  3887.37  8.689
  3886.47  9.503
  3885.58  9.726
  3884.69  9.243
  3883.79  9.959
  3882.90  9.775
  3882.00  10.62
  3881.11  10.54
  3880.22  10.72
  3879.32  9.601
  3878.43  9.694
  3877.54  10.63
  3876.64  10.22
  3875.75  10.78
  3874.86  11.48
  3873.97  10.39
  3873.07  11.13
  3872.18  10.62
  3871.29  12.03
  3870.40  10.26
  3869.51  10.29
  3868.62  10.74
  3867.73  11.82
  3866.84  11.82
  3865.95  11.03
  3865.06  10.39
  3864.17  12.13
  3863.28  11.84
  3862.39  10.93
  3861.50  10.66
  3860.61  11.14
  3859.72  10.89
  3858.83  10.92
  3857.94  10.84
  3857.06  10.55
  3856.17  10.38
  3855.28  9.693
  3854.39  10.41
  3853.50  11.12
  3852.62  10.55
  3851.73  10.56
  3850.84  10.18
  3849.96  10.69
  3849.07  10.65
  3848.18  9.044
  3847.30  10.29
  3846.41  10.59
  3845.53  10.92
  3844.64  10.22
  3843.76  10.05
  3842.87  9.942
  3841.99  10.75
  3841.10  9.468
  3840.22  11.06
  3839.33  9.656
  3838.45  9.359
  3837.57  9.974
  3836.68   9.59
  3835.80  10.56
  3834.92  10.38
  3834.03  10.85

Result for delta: 69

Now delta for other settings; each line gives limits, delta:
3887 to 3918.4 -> 355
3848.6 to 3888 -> 466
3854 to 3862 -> 95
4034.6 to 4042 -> 74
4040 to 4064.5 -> 246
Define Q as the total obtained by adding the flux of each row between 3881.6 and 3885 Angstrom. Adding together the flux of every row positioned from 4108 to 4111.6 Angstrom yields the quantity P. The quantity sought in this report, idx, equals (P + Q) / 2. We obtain 39.0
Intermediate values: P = 38.5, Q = 39.6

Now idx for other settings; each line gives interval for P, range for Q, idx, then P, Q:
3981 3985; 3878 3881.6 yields 37.2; 33.8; 40.6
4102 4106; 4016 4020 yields 35.4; 38.7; 32.0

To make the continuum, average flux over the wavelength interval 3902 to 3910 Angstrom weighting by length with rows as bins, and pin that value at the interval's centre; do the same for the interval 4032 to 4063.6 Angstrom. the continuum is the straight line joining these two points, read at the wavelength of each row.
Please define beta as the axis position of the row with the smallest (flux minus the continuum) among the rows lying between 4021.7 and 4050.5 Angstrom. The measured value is 4025.83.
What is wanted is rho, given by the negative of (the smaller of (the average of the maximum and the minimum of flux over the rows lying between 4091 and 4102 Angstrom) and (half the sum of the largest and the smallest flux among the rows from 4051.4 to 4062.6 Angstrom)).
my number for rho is -8.9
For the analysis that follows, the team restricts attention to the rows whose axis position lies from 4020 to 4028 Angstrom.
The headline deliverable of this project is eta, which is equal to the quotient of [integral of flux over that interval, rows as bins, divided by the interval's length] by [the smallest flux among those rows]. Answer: 2.83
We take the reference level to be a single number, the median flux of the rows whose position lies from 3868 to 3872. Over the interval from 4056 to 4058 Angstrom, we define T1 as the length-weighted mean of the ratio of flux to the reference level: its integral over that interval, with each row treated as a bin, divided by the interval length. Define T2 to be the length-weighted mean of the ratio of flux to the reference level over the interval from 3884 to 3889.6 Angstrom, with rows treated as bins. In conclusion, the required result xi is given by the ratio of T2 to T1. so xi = 1.01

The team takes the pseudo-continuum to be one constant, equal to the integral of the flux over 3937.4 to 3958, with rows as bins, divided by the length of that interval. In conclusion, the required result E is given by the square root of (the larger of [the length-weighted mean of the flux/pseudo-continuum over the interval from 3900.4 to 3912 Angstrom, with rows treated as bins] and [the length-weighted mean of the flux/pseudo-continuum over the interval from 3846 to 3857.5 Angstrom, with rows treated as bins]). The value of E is 1.05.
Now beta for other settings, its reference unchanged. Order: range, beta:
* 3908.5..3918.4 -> 3916.12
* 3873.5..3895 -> 3887.37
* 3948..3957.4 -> 3951.44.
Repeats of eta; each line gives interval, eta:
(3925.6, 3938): 1.23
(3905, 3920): 1.34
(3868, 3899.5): 1.31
